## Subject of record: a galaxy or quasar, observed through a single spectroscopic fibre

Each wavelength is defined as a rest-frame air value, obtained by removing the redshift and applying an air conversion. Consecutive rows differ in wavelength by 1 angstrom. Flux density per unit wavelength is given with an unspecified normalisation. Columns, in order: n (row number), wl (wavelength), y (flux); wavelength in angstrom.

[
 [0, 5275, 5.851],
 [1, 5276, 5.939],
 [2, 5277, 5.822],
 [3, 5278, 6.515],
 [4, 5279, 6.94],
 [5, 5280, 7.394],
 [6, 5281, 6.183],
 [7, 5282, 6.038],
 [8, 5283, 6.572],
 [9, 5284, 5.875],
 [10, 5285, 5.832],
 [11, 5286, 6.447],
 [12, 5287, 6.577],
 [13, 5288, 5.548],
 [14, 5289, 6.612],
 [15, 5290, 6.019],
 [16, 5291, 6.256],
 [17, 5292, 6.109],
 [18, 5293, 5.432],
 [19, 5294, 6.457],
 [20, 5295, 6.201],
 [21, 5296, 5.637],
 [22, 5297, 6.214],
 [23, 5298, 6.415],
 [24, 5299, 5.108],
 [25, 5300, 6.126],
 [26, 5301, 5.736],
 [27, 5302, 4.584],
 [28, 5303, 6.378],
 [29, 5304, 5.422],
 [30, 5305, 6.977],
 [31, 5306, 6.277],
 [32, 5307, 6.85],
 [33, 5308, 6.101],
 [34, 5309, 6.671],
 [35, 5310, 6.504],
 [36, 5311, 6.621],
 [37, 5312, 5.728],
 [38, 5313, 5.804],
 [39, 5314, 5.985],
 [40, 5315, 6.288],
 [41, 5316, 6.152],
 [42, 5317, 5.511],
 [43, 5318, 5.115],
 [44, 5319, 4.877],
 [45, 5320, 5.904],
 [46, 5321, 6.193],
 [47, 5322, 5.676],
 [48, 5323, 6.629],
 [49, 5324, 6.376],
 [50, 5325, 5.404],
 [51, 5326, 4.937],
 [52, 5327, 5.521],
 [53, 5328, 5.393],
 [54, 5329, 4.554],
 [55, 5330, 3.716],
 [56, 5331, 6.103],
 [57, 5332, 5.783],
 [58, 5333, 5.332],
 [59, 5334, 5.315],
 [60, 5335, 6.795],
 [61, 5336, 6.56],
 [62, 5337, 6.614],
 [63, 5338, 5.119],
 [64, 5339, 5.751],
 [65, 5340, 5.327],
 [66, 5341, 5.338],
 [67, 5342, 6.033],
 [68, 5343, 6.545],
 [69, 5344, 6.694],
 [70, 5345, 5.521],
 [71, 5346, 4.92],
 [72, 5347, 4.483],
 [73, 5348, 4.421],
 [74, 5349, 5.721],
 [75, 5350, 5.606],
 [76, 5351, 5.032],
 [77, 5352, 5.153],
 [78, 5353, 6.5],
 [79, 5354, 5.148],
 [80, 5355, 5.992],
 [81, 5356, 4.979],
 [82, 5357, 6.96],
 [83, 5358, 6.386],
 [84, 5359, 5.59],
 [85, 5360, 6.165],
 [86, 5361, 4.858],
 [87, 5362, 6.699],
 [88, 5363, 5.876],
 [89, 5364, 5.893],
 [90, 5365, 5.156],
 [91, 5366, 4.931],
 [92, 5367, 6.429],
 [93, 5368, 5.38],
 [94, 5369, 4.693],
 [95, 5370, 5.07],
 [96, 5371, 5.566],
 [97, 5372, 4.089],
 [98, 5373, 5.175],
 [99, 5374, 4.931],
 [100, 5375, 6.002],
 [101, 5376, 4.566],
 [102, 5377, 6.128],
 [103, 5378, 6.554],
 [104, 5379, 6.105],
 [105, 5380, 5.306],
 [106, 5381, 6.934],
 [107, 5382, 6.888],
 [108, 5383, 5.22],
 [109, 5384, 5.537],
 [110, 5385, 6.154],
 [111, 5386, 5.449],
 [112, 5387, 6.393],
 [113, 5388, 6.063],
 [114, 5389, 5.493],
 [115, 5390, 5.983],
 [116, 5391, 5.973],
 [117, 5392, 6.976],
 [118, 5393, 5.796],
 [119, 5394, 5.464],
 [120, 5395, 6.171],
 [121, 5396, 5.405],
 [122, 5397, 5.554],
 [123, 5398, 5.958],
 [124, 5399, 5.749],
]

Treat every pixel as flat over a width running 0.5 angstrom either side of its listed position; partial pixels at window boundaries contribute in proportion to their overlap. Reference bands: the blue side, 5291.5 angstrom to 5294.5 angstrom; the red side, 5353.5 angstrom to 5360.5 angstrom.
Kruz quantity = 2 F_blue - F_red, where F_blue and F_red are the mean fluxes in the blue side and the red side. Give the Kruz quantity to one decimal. 6.1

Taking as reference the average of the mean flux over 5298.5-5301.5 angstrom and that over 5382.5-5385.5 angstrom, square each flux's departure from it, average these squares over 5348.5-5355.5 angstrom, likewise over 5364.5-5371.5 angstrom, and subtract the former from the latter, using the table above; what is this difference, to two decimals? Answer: 0.14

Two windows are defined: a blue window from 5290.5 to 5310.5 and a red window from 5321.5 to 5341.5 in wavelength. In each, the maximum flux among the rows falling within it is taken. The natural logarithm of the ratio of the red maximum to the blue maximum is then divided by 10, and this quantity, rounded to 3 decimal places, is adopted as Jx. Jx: -0.003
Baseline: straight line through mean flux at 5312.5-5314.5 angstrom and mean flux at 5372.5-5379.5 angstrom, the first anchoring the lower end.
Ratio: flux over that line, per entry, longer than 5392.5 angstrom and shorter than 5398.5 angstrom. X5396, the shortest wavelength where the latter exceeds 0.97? 5393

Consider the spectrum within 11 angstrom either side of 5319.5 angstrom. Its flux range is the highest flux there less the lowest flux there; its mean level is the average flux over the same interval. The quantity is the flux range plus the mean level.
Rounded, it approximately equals 8.7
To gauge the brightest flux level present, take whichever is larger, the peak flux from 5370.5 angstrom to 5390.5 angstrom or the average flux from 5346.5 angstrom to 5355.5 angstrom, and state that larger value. 6.93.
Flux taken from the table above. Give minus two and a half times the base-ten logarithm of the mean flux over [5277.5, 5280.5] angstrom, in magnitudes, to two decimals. -2.10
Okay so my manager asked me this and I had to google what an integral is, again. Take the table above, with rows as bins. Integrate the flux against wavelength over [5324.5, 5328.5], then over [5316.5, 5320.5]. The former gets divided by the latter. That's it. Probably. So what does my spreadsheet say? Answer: 0.993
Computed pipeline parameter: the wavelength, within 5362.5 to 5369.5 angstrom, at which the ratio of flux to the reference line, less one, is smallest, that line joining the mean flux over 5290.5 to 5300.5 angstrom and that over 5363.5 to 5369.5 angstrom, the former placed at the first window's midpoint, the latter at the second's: 5369 angstrom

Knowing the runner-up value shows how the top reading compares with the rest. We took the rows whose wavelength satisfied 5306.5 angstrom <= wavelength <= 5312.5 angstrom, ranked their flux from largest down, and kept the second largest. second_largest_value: 6.671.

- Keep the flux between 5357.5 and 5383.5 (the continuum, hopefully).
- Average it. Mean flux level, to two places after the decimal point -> 5.64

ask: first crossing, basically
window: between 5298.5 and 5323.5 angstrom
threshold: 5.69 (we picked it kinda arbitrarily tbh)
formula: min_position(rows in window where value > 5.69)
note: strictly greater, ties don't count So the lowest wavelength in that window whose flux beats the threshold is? 5300 angstrom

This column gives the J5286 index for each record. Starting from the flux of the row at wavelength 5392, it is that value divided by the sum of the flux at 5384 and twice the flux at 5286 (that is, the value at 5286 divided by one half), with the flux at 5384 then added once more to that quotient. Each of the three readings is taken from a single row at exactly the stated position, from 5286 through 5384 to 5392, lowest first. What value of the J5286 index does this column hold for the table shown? 5.9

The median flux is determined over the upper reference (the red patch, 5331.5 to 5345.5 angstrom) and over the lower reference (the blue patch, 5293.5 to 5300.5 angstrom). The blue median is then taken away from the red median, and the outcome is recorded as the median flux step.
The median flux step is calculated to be -0.4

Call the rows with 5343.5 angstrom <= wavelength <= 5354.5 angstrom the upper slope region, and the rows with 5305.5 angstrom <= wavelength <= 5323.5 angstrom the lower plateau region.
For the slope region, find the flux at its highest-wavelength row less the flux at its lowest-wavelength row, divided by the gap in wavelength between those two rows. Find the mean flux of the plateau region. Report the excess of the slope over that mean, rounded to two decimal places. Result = -6.20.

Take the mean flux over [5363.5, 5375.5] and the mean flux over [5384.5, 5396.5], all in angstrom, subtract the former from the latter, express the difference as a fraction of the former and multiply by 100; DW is 13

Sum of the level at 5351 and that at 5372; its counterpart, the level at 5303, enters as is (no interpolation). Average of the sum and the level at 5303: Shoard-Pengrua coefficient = 7.7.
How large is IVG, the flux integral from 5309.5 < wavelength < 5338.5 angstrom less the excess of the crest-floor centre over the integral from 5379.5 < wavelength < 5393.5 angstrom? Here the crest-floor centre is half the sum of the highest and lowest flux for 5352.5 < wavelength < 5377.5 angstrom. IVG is 245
